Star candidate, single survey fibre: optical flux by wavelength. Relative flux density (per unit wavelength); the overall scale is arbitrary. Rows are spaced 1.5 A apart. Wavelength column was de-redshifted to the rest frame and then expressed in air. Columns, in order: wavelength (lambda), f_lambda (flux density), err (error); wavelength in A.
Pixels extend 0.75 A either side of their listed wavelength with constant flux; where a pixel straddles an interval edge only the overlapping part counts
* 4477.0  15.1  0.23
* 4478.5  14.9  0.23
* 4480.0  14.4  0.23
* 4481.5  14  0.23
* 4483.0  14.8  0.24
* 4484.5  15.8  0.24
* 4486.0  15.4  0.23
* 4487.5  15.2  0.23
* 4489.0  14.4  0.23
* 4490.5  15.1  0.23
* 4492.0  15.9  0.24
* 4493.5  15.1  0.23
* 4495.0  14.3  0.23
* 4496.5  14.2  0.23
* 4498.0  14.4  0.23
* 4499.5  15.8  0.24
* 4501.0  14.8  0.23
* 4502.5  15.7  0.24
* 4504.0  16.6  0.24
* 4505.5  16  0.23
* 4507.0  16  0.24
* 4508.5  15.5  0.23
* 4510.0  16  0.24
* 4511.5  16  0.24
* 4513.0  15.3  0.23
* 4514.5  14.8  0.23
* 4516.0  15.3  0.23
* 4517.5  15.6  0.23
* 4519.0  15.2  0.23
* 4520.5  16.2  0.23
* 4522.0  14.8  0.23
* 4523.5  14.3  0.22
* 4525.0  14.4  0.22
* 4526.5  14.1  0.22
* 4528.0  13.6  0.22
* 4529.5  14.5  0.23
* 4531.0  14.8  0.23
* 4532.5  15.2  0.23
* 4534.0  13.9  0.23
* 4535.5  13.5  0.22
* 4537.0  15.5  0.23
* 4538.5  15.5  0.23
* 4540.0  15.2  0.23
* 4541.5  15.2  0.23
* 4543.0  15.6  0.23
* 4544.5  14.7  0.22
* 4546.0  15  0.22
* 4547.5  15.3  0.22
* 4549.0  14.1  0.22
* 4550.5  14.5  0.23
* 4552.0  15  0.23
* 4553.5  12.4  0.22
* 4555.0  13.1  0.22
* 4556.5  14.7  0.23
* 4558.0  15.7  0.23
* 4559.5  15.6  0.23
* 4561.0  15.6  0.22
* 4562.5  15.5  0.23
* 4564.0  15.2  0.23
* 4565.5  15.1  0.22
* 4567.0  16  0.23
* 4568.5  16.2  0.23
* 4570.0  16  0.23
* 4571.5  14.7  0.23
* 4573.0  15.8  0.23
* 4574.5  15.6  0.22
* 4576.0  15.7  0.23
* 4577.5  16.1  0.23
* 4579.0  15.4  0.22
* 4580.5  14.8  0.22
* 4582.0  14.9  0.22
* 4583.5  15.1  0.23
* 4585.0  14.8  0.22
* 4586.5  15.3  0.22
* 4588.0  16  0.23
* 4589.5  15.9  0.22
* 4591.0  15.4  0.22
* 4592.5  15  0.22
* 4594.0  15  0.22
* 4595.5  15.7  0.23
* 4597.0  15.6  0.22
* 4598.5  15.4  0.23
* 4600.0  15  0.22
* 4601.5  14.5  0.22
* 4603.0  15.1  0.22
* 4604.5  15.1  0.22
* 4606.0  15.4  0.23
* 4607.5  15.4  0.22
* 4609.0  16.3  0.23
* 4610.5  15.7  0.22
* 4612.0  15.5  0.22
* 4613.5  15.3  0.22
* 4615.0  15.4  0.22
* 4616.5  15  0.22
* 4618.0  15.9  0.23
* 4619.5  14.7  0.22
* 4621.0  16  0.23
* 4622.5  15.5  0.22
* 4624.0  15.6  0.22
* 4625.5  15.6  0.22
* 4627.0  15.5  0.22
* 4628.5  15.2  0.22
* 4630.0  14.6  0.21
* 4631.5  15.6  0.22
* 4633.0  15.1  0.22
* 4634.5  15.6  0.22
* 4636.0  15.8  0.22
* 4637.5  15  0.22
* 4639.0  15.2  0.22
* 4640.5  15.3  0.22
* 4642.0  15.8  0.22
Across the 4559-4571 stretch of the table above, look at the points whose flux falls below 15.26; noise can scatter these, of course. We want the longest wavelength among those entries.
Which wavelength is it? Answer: 4565.5 A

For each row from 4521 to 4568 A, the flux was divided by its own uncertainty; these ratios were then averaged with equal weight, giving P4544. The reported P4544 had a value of 65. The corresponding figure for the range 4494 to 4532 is 66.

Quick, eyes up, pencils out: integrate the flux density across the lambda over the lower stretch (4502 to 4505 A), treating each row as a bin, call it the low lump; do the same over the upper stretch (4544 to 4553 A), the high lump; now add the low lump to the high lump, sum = 181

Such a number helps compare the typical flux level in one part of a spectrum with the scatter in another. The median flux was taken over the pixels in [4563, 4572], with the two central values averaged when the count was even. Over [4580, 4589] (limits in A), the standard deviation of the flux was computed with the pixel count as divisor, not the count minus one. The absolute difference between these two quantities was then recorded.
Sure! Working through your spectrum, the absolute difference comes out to 15.18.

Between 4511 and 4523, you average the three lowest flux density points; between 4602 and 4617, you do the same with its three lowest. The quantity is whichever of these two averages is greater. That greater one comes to 15.1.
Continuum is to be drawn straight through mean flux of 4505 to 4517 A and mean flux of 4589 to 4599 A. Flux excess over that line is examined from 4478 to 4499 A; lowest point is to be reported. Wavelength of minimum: 4481.5 A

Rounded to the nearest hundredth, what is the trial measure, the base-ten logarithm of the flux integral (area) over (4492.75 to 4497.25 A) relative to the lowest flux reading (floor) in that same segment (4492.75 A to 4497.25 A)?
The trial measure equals 0.66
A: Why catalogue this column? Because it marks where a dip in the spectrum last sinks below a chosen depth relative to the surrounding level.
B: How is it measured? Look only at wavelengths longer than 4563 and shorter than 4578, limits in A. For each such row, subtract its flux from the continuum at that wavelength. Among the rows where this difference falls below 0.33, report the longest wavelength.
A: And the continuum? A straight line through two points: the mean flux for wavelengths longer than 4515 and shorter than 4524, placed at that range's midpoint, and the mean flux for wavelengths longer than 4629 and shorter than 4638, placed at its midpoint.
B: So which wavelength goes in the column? 4577.5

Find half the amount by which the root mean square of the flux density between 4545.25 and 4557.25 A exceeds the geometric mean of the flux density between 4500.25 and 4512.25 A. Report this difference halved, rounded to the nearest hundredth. -0.76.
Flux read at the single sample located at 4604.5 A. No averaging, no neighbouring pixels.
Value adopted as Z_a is 15.1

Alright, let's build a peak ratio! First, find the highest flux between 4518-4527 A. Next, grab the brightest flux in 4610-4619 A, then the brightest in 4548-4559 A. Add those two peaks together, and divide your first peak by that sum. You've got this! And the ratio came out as 0.513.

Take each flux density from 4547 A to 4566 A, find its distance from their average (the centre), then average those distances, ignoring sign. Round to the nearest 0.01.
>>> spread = 0.76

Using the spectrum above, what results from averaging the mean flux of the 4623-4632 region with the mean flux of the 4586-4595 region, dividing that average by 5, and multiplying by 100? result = 308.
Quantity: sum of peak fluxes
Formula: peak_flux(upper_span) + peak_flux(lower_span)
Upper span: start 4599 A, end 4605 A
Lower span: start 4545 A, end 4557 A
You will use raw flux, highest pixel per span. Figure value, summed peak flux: 30.4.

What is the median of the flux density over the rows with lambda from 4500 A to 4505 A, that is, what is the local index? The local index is 15.7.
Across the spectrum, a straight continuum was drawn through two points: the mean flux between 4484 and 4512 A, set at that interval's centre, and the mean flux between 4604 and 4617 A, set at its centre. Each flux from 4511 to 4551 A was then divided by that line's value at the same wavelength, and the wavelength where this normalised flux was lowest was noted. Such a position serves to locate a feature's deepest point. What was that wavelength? 4535.5 A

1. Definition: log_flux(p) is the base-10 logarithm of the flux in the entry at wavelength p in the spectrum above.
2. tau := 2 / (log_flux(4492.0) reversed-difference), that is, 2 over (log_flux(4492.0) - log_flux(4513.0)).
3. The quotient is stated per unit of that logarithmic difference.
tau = 120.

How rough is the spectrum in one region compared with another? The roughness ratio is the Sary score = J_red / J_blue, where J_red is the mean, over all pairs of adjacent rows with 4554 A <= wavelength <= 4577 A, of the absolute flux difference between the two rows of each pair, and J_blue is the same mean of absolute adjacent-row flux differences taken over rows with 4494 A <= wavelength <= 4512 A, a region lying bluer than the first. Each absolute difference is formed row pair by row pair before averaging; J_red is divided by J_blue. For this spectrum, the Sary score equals 0.93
